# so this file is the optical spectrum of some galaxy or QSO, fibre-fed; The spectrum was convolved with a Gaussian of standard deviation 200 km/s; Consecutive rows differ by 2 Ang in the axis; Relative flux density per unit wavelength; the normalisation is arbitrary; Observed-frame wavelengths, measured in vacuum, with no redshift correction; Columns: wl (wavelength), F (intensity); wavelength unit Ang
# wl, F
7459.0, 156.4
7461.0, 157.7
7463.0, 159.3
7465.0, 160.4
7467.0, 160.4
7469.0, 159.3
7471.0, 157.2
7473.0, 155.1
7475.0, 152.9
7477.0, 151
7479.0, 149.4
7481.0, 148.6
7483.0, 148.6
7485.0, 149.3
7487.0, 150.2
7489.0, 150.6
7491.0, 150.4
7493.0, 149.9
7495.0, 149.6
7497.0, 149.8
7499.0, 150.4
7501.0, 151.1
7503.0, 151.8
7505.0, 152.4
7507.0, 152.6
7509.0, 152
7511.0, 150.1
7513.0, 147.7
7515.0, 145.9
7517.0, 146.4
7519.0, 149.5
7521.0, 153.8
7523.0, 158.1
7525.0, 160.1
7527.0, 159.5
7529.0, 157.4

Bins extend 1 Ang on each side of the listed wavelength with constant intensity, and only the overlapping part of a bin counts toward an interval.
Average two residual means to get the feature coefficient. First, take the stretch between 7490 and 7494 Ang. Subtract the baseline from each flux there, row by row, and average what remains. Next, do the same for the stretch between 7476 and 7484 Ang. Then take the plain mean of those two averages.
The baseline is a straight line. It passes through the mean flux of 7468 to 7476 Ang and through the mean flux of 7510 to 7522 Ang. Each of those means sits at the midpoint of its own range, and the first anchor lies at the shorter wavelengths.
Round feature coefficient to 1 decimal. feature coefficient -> -4.1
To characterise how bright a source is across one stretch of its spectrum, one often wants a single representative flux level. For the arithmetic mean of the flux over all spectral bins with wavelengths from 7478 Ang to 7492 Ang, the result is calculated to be 150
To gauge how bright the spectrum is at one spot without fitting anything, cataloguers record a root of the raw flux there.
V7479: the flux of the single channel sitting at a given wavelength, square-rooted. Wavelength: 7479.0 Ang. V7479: 12.2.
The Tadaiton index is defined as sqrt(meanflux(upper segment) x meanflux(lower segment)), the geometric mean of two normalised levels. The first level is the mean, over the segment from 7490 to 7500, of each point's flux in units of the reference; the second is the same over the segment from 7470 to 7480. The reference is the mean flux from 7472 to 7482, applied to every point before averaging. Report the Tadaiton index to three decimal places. 1.001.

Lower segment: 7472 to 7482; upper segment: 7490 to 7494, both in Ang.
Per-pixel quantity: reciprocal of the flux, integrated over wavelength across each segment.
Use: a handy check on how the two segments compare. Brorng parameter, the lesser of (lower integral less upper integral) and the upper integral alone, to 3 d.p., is 0.027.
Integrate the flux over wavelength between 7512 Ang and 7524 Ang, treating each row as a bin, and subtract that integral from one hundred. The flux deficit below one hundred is -1703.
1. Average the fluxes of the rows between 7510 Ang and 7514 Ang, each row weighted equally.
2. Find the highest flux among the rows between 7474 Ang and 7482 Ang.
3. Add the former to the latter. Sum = 301.8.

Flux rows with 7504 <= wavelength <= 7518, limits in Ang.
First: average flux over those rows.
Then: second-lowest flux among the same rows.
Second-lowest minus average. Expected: -3.2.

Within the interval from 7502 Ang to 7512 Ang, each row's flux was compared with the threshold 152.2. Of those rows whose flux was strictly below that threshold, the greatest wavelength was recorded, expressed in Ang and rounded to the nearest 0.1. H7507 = 7511.0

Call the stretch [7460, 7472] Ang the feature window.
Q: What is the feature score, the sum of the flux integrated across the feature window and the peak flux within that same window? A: 2069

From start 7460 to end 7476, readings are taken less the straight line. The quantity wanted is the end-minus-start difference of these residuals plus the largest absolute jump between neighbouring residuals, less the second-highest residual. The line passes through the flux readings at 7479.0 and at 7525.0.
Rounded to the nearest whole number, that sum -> -19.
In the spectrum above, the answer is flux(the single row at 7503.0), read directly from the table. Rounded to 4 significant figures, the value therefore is 151.8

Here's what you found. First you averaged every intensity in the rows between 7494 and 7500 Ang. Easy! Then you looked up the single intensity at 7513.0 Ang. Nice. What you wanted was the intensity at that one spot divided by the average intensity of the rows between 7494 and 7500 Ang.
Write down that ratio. 0.99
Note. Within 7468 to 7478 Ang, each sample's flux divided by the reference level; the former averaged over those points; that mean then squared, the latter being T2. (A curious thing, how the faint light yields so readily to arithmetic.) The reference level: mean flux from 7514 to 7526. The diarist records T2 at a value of 1.04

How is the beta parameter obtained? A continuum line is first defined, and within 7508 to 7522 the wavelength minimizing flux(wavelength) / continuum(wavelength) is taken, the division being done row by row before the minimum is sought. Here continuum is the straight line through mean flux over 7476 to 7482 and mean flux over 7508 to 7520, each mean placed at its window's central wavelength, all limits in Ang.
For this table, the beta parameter 7515.0 Ang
